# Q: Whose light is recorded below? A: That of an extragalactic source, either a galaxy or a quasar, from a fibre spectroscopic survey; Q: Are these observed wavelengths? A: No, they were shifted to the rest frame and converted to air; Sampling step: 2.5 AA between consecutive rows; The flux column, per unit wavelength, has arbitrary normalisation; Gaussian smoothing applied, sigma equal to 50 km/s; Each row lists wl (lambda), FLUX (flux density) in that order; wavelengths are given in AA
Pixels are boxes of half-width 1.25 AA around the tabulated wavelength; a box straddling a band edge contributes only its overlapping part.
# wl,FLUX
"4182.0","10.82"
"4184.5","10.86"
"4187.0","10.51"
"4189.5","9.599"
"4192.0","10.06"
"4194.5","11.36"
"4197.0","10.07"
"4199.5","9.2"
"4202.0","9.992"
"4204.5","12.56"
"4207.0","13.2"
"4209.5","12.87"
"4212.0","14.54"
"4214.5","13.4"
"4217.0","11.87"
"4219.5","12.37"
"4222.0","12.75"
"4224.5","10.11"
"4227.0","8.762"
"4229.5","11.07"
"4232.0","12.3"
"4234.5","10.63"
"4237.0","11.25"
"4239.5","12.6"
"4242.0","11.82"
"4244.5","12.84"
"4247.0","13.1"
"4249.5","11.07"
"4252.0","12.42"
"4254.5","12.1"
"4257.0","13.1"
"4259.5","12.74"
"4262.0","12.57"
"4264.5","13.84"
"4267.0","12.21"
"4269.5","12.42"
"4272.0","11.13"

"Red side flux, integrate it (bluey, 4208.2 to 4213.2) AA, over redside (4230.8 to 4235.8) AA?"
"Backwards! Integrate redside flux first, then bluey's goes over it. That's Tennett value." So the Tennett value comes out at 1.20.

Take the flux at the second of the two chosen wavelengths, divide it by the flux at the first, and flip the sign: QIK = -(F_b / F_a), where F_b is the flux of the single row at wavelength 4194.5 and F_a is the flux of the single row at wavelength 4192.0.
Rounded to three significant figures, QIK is -1.13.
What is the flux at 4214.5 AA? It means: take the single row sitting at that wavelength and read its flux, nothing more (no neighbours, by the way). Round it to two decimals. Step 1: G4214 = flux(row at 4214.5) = 13.40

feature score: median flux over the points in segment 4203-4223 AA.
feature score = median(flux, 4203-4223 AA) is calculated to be 12.8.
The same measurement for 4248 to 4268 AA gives 12.5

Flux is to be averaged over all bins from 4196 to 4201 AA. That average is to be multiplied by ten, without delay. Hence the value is 96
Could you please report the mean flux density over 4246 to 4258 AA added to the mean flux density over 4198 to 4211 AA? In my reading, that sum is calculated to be 23.9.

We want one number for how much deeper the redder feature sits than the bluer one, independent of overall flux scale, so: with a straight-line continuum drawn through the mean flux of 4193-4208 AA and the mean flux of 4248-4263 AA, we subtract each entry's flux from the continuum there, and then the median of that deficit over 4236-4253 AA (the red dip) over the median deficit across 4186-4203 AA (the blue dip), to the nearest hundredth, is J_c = -0.19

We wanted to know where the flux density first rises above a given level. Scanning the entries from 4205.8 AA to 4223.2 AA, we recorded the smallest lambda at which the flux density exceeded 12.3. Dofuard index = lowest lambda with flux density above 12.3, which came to 4207.0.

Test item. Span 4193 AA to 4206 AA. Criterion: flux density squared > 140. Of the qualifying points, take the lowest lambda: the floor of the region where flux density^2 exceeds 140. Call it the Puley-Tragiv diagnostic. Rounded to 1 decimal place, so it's 4204.5 AA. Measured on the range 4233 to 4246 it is 4239.5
